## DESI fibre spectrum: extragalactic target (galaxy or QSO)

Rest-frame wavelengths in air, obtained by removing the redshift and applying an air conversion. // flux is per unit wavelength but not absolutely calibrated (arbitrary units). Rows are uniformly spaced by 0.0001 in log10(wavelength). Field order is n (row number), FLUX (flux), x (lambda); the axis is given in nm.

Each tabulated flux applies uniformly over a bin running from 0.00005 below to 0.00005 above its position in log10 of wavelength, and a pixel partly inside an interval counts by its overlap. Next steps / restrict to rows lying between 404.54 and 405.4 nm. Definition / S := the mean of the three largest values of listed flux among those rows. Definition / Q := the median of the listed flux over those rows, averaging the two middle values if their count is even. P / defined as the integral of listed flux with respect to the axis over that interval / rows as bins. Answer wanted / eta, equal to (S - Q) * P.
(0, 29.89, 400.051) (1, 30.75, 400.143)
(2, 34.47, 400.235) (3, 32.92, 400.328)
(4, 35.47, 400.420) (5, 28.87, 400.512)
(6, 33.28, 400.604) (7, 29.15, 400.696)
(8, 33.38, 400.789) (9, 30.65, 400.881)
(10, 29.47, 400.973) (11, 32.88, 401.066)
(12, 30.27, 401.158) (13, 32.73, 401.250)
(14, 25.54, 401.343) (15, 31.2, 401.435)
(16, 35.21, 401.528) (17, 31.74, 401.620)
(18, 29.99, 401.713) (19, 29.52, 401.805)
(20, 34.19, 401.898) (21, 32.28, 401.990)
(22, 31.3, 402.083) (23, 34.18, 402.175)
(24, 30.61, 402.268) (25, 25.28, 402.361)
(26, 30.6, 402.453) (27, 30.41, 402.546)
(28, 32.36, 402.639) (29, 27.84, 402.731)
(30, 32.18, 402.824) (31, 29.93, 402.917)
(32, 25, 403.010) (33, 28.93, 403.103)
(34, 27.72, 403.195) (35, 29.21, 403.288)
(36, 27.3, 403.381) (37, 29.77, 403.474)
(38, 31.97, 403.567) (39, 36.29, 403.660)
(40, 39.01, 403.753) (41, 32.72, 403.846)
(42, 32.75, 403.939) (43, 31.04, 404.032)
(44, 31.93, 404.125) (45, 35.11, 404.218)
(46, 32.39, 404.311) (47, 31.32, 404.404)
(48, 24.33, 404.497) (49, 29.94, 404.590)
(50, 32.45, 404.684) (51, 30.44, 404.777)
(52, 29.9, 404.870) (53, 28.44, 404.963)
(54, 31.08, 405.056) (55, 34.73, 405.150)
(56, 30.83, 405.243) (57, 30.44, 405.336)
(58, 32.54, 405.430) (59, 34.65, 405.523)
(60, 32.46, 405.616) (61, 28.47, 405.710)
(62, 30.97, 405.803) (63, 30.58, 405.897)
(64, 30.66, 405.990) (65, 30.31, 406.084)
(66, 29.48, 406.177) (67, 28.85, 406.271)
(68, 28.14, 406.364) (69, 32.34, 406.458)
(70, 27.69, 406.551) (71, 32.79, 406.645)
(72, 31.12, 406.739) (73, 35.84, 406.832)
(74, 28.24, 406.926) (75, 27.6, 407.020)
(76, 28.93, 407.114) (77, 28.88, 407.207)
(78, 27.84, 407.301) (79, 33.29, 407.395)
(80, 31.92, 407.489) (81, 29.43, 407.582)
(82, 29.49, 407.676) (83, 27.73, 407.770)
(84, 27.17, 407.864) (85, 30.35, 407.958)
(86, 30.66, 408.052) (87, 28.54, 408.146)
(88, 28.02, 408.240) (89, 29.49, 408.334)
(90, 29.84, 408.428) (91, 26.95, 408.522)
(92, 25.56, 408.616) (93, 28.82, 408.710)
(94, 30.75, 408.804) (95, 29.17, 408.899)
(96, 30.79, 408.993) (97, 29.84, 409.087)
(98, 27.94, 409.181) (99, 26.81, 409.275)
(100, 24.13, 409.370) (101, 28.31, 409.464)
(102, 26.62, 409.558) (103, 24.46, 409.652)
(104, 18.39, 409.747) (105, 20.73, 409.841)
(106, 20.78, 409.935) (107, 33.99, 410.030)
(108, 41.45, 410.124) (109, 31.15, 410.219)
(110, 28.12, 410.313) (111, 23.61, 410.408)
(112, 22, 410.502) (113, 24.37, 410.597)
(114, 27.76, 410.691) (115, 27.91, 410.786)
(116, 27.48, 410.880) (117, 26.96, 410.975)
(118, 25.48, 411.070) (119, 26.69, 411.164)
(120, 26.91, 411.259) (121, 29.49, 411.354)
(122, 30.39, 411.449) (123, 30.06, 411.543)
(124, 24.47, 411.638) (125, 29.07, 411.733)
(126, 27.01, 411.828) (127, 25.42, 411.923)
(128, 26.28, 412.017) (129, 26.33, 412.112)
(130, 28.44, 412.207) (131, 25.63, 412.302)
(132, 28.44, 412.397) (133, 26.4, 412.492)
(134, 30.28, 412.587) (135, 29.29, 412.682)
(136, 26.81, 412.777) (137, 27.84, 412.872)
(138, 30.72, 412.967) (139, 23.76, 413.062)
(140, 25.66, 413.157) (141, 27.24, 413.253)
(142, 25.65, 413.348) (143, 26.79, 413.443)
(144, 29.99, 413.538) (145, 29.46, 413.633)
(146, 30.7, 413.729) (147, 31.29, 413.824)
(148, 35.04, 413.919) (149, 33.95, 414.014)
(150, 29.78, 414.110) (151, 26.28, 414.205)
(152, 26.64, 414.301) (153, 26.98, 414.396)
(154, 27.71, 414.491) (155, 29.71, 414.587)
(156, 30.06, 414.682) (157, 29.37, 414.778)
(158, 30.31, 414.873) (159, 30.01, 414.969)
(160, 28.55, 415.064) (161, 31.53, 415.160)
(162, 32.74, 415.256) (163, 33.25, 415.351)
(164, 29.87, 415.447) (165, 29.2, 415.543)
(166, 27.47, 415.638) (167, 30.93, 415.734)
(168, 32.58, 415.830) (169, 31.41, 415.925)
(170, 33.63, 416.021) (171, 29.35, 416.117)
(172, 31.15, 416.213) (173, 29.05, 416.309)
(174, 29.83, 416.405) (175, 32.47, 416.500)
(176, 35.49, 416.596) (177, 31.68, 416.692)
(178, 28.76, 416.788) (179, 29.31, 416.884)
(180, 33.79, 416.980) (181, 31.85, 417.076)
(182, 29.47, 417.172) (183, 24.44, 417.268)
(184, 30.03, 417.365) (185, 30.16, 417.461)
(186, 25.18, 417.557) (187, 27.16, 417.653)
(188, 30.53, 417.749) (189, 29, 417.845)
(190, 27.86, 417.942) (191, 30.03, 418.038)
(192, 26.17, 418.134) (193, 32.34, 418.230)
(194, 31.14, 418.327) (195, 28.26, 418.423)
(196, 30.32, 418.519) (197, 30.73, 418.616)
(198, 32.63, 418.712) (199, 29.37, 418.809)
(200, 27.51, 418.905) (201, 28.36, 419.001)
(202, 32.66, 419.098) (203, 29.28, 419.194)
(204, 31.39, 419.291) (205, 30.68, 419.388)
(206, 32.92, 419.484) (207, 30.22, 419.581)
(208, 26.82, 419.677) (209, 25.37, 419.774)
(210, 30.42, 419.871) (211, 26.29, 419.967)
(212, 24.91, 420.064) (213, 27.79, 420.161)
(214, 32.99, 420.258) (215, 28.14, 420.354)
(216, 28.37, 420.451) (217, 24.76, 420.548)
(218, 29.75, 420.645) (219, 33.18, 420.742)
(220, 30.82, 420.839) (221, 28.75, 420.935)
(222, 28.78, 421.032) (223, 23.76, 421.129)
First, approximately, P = 26.6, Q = 30.4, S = 32.8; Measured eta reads 61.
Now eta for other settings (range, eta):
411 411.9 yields 74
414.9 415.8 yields 68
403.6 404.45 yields 117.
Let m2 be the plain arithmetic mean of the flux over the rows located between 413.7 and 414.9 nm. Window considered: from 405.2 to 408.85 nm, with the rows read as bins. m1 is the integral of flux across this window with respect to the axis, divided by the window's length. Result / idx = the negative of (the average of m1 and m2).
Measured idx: -29.9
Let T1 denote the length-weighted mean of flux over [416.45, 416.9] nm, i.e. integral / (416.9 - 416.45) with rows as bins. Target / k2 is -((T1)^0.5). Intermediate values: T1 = 32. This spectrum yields -5.63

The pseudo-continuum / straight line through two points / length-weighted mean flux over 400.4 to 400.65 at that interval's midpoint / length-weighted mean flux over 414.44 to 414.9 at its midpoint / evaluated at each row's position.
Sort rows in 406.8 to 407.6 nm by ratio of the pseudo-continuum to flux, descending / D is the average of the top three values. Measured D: 1.11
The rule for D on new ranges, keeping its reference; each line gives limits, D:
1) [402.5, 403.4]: 1.19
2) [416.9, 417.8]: 1.13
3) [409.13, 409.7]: 1.22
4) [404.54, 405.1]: 1.07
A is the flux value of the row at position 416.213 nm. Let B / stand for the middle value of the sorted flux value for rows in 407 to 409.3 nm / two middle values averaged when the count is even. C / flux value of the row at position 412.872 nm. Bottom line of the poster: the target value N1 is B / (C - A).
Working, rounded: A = 31.15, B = 28.9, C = 27.84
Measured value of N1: -9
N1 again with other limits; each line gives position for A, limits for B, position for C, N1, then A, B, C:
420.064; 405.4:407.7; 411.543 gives 6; 24.91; 30.3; 30.06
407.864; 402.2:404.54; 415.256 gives 5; 27.17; 30.6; 32.74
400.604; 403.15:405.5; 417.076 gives -22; 33.28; 31.1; 31.85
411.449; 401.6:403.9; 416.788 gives -19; 30.39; 30.6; 28.76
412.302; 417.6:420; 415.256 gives 4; 25.63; 30.0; 32.74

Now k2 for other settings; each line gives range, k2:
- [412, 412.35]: -5.17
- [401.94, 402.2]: -5.71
